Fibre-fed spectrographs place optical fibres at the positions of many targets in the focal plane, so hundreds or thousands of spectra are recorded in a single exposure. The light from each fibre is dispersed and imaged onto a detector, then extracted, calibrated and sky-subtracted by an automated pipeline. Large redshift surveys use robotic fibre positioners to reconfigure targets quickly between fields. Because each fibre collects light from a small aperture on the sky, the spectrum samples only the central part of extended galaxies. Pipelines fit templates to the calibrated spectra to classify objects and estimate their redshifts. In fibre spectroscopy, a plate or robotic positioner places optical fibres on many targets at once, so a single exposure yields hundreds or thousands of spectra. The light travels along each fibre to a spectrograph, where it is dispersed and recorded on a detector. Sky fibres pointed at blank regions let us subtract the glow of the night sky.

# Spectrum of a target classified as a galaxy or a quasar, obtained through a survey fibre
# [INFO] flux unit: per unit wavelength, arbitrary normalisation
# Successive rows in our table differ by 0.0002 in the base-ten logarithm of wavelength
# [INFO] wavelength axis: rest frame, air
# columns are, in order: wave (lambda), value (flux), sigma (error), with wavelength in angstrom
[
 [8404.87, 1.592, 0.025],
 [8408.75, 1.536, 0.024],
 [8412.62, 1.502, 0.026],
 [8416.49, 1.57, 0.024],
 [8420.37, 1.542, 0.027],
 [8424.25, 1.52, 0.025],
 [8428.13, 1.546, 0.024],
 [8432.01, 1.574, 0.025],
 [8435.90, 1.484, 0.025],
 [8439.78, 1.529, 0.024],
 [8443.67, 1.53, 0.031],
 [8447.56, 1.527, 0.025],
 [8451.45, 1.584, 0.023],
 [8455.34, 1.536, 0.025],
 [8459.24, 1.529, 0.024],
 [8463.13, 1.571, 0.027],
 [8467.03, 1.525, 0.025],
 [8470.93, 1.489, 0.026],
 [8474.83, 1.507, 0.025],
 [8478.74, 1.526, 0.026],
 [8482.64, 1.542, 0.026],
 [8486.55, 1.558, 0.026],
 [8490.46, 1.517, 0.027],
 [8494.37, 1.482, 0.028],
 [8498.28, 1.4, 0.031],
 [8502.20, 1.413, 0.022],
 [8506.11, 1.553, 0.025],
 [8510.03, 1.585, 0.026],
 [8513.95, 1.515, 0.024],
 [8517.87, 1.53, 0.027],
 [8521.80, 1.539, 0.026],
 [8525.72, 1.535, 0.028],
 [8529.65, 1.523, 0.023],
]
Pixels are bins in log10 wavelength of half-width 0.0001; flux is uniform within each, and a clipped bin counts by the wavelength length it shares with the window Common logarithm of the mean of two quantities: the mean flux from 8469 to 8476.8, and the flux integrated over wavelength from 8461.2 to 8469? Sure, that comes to 0.831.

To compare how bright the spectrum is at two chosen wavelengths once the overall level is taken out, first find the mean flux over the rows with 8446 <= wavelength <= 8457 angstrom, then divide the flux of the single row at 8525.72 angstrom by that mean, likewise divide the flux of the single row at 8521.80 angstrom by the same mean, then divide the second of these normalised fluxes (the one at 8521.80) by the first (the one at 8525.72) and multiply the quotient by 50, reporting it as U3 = 50.1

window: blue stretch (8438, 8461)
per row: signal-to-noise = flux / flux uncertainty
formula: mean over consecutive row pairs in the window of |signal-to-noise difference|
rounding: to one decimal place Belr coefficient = 8.7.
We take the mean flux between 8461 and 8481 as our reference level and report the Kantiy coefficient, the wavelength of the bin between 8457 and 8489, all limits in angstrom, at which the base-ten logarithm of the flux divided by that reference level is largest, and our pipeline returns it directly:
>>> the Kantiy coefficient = 8463.13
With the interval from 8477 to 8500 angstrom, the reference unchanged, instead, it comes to 8486.55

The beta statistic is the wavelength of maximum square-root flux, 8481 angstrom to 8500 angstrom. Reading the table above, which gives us 8486.55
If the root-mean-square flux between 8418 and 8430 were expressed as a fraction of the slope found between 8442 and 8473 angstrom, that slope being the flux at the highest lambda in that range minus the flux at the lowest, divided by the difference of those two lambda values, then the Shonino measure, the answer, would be -1021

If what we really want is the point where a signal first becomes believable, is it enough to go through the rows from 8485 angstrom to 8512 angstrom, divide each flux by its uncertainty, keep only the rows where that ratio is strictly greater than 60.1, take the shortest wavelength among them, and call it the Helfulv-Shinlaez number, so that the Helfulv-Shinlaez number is 8502.20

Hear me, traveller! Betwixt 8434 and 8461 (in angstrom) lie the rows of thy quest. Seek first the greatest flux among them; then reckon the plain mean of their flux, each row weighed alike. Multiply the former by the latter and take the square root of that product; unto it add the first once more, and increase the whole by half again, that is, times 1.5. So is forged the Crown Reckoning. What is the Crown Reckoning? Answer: 4.71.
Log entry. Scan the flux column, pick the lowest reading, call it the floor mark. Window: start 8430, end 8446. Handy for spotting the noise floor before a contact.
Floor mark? 1.484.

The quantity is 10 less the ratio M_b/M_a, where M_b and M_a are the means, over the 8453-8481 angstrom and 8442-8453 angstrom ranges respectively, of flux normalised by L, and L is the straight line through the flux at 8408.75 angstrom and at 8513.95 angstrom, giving 9.01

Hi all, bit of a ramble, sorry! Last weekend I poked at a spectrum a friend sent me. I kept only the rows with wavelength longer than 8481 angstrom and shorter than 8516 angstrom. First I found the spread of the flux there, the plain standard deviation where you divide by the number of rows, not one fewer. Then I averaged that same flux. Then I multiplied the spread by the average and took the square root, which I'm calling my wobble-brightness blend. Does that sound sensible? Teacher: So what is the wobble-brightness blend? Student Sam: 0.302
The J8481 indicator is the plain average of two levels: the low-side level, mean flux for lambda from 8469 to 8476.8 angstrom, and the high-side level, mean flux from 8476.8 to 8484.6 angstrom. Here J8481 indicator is 1.52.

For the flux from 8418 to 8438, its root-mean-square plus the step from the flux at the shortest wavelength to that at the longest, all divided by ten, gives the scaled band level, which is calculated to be 0.148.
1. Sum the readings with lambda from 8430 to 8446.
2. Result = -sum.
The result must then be -6.12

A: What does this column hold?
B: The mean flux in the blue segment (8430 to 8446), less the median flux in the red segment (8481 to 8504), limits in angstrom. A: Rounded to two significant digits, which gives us 0.030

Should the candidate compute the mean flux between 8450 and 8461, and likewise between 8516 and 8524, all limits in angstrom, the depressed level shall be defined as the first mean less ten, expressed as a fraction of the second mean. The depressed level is -5.51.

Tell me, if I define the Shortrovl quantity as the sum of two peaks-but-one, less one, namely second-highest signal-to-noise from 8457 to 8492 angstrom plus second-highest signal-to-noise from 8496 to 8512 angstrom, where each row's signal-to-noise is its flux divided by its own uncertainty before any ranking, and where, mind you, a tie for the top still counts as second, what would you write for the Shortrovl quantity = 122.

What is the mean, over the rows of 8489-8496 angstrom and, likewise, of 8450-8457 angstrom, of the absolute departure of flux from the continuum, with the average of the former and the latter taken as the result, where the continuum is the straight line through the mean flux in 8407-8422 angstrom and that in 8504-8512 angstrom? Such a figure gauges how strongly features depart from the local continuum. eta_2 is 0.044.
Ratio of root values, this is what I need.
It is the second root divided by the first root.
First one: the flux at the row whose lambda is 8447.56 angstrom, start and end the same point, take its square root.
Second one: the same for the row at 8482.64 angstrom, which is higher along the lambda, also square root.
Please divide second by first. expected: 1.00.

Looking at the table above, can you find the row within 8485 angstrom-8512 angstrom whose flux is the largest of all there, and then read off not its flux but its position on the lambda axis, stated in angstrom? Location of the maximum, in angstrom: 8510.03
